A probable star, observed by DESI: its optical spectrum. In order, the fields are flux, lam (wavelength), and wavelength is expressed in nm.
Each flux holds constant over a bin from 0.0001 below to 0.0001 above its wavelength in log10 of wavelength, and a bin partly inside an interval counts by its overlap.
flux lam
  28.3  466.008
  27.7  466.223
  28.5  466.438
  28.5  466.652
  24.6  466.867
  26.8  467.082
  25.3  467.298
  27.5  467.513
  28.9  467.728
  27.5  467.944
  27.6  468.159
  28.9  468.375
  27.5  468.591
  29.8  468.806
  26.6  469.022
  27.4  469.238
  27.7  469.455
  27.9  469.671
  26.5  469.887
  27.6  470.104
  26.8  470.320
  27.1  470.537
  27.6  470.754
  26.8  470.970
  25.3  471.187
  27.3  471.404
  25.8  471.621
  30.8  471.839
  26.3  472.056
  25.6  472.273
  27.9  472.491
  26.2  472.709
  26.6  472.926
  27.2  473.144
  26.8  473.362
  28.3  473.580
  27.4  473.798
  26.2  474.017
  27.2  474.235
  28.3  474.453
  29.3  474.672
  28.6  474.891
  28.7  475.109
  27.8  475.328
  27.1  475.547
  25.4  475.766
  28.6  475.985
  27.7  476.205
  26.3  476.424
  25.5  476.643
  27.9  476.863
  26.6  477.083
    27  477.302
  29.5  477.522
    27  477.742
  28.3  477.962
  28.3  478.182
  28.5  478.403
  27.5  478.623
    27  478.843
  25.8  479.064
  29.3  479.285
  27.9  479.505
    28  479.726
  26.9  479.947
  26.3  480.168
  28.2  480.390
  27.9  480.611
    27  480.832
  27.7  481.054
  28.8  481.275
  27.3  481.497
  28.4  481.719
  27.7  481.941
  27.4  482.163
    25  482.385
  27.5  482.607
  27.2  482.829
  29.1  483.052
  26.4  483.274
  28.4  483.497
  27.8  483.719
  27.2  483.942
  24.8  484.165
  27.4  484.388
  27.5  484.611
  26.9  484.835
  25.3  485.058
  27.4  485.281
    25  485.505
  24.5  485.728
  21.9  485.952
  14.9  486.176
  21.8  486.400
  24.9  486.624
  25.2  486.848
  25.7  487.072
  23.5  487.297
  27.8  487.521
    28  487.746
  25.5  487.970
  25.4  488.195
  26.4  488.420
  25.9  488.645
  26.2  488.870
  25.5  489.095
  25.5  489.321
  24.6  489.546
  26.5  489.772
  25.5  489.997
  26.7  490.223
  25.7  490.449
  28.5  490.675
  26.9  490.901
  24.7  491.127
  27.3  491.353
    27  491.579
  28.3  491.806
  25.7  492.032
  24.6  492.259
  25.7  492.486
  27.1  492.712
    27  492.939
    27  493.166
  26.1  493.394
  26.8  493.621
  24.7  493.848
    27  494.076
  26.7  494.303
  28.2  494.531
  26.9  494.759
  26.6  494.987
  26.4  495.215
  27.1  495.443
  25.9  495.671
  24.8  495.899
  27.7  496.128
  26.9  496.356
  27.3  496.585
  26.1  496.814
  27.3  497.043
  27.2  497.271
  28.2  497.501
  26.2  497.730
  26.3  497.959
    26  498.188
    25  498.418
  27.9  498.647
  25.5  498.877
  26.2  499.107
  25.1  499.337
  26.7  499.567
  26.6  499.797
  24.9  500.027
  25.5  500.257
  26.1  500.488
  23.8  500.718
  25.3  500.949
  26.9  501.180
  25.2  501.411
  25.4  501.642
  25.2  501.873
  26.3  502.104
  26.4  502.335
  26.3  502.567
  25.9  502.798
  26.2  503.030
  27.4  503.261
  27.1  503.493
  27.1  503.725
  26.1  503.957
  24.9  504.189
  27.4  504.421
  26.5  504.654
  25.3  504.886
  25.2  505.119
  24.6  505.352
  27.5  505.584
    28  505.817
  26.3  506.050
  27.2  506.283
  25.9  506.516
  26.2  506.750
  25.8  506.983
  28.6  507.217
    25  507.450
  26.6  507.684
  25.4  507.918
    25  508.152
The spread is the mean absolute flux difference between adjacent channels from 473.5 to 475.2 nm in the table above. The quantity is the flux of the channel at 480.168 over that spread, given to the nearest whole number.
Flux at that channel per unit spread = 31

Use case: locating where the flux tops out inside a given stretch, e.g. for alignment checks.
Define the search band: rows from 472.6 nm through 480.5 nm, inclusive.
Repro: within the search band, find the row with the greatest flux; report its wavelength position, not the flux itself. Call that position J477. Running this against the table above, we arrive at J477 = 477.522 nm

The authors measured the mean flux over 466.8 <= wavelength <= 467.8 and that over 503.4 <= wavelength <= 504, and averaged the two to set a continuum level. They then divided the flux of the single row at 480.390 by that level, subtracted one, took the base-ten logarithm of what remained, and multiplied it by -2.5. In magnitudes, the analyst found 3.1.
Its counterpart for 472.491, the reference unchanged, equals 3.4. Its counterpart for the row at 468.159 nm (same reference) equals 3.7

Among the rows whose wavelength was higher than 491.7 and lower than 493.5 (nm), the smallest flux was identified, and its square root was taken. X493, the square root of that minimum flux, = 4.96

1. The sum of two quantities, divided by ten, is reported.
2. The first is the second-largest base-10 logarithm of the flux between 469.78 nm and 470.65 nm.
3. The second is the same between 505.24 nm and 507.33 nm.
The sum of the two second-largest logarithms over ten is 0.288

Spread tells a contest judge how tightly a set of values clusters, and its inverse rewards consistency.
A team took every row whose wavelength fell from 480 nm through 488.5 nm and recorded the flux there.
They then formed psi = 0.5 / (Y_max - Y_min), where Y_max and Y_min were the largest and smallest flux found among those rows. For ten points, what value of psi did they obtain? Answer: 0.04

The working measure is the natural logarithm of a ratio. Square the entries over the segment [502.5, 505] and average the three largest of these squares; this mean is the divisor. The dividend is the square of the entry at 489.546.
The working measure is -0.21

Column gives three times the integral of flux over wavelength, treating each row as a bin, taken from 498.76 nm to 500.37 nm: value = 124.6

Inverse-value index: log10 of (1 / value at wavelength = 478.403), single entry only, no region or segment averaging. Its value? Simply -1.45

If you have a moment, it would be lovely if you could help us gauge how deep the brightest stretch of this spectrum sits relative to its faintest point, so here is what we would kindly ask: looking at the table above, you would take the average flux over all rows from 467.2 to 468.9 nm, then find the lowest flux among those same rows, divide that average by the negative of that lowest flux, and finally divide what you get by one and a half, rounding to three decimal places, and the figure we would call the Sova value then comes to -0.735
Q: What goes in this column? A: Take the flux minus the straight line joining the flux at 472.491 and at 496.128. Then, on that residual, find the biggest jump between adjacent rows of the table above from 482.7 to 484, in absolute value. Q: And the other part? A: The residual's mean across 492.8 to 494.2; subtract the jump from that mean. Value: -4.0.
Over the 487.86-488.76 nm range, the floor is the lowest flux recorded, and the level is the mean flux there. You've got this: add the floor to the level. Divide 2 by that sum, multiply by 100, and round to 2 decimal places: 3.91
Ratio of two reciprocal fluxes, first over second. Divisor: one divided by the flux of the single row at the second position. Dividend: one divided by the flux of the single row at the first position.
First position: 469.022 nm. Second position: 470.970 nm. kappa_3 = 1.01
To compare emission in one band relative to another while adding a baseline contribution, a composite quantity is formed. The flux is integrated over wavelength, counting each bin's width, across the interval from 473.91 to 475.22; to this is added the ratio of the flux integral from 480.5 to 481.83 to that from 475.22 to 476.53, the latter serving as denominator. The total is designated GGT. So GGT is 37.8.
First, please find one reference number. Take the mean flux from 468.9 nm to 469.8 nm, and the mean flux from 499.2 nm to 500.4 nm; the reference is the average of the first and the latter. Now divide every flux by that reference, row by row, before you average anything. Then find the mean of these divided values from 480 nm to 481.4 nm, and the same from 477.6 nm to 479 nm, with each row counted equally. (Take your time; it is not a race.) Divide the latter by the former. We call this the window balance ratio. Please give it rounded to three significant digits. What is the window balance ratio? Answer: 1.00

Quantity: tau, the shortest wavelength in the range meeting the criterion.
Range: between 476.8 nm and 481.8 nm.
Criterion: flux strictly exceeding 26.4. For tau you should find 476.863 nm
